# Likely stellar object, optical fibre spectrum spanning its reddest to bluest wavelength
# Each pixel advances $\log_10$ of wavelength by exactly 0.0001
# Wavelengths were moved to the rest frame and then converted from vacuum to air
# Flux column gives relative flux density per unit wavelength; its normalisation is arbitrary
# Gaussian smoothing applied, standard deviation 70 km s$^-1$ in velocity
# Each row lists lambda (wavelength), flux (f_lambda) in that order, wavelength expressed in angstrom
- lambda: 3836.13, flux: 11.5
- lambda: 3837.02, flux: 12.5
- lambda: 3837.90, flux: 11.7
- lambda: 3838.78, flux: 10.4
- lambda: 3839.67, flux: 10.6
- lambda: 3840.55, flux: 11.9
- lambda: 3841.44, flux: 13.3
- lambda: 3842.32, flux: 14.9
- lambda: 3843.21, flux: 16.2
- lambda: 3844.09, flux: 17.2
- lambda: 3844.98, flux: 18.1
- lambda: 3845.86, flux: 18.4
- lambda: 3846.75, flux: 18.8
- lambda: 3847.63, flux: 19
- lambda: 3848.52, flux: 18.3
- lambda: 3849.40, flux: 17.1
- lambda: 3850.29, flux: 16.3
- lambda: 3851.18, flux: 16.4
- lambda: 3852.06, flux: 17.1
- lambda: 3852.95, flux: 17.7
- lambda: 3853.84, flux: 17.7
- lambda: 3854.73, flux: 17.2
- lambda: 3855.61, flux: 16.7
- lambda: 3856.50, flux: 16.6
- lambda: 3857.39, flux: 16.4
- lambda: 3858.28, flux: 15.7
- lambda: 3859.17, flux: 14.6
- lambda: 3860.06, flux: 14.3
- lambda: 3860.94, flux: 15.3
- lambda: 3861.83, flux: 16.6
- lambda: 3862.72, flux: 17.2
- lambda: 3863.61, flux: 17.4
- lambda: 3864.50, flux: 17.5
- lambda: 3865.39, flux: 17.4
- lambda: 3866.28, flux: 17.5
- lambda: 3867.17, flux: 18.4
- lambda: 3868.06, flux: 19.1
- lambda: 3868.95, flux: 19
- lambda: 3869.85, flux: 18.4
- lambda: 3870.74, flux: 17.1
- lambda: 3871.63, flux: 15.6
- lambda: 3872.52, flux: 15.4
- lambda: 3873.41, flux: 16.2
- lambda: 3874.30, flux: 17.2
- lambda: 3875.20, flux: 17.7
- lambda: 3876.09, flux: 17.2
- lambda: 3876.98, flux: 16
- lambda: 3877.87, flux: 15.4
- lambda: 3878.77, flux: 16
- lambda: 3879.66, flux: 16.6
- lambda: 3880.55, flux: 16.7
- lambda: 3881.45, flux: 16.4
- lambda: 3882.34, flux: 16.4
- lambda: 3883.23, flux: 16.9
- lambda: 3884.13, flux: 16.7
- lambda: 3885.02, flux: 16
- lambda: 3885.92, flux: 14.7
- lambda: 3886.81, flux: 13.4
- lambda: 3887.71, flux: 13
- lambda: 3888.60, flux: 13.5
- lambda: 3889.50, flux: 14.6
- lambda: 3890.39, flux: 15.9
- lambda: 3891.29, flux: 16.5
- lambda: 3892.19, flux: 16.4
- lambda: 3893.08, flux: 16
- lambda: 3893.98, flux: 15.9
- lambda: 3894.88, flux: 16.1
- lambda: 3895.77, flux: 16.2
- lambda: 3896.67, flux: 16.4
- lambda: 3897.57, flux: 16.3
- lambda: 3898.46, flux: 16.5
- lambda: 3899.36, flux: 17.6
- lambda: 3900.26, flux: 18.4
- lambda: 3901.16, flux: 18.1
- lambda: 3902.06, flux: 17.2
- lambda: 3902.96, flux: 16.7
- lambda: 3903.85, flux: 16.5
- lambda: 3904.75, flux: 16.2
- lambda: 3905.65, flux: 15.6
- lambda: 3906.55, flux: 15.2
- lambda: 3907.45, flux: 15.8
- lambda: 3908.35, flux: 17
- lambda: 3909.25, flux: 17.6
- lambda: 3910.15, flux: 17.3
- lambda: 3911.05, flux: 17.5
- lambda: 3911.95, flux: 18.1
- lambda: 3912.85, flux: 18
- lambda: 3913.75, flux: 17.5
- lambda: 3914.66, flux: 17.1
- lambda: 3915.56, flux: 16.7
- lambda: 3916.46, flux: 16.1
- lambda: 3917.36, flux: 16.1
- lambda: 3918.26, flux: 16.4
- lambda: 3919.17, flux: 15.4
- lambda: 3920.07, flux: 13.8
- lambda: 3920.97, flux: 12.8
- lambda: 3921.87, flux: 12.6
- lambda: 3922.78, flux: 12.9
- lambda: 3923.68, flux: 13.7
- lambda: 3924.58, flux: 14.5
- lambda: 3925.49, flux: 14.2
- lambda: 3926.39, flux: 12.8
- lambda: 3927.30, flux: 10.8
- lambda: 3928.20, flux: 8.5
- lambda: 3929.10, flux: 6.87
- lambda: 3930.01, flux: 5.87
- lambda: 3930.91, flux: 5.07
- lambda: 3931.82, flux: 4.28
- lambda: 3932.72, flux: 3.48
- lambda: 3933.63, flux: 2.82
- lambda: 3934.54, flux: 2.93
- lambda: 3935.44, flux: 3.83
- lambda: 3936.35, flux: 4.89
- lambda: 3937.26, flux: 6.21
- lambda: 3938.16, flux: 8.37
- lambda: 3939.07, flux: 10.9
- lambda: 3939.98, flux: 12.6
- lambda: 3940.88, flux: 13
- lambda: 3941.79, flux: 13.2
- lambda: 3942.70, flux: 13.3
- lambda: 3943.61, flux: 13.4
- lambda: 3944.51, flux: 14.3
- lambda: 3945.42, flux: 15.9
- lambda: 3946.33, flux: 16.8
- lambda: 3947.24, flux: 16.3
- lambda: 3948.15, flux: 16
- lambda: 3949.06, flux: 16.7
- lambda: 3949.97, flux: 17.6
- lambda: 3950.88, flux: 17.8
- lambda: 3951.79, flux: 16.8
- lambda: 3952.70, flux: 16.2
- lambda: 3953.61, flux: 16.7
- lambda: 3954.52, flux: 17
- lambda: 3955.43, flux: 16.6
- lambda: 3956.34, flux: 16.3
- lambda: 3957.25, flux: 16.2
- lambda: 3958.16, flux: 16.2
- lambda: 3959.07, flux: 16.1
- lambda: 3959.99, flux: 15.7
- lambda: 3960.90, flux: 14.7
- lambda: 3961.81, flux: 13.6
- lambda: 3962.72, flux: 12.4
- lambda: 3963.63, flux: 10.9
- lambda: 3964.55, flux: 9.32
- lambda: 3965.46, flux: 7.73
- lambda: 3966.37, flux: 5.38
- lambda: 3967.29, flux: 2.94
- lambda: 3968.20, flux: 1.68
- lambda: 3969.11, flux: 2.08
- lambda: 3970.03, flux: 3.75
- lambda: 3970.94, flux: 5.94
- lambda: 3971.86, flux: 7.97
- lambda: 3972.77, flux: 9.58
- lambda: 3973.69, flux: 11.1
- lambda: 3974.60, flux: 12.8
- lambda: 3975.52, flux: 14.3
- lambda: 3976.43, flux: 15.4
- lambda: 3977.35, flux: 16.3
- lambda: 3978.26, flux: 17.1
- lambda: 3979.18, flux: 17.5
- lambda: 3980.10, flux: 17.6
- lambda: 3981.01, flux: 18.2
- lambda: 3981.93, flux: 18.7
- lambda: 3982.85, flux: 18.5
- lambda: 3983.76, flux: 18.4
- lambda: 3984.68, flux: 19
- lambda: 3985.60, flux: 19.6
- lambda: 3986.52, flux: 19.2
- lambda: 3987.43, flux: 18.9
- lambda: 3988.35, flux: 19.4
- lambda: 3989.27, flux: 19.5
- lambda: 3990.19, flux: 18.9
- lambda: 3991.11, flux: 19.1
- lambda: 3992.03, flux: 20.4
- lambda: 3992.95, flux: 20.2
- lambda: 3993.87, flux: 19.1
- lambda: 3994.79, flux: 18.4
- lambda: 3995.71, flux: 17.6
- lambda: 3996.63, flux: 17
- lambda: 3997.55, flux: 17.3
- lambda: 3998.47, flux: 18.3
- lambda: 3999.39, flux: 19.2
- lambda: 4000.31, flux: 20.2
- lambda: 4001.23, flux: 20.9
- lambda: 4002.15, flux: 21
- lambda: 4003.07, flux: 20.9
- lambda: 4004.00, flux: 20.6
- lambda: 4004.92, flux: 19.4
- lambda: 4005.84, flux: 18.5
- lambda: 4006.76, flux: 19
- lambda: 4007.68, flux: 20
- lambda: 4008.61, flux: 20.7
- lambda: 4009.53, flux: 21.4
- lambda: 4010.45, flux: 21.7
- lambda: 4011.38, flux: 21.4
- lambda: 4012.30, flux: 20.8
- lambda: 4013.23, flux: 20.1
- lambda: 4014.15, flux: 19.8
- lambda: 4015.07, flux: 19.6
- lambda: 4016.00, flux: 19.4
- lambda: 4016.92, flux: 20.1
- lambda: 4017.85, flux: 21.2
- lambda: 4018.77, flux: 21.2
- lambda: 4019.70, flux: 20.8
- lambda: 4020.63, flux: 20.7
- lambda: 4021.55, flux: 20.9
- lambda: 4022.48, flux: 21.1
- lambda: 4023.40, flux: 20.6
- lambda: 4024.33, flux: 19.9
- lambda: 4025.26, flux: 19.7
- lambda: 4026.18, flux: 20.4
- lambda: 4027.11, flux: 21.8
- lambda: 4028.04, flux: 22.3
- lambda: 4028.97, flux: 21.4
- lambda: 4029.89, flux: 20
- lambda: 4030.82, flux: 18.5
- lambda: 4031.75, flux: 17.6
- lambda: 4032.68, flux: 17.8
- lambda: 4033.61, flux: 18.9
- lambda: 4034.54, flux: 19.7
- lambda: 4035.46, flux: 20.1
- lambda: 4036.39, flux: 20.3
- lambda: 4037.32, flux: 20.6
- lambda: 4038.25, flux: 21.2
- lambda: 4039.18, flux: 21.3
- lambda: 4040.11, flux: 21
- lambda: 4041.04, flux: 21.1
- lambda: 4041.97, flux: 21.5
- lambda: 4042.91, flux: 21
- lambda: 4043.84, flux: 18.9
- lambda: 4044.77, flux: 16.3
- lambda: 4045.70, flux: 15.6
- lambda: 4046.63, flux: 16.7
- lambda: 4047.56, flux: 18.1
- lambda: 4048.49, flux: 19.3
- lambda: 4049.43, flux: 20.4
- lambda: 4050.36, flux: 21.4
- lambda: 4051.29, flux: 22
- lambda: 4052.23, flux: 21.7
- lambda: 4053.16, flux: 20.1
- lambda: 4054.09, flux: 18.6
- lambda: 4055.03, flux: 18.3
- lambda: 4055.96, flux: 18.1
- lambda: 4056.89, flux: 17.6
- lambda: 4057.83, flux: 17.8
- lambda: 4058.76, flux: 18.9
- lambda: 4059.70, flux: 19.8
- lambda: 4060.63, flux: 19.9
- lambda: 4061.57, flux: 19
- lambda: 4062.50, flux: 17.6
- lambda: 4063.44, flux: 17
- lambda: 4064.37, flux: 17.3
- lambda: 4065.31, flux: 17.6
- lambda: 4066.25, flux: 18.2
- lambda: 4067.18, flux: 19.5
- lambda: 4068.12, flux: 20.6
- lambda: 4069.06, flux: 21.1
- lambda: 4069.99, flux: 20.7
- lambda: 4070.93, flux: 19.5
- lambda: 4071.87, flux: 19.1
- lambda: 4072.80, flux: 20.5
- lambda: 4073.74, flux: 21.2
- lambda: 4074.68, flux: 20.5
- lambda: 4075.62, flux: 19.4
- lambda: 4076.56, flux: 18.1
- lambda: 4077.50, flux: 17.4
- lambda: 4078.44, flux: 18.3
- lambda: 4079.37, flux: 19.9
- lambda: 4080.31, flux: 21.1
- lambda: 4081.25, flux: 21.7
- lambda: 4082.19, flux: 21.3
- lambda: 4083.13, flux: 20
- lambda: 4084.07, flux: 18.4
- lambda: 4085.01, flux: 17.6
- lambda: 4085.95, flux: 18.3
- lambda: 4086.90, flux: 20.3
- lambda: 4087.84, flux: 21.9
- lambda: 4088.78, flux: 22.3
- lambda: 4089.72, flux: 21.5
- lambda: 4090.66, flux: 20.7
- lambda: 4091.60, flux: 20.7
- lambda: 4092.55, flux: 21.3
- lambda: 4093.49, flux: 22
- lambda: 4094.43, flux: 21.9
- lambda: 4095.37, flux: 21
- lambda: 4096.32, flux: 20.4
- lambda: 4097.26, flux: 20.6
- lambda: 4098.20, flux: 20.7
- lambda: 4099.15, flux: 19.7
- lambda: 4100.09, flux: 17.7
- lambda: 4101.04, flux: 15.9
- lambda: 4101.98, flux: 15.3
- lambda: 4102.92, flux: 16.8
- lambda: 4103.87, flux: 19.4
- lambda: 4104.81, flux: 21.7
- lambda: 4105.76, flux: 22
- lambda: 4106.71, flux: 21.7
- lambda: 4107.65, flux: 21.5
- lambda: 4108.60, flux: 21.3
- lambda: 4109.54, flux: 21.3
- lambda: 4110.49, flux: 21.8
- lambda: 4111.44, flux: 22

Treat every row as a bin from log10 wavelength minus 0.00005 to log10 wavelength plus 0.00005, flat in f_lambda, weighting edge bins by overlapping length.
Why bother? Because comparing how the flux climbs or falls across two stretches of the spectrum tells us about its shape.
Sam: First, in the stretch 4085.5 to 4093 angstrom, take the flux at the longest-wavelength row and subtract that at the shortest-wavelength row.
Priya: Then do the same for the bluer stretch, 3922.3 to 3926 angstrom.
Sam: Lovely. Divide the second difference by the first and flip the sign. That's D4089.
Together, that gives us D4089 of -0.4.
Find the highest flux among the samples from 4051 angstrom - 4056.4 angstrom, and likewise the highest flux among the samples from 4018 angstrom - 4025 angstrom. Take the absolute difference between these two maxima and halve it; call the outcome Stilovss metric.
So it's 0.4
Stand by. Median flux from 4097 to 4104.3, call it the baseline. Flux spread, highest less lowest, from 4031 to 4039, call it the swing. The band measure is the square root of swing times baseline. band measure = 8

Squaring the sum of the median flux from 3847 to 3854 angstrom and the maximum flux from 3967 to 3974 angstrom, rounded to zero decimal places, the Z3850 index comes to 812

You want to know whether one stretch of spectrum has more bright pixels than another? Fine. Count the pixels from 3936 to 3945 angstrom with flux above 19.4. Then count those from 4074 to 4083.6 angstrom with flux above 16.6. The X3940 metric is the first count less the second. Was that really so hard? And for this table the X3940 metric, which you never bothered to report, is -10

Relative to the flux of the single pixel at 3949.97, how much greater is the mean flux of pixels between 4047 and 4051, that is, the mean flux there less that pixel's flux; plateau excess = 2.2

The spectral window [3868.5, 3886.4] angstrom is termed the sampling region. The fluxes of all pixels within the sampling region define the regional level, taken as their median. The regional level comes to 16.5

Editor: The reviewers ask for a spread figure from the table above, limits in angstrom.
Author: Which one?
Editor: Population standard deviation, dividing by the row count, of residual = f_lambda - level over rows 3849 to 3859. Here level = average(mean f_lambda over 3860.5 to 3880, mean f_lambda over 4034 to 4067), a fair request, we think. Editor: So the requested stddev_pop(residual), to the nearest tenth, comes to 0.6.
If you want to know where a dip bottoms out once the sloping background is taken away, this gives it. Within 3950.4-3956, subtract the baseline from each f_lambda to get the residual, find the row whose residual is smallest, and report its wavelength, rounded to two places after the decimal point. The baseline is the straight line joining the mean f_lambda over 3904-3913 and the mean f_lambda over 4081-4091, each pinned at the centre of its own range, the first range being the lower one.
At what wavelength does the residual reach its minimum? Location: 3952.70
